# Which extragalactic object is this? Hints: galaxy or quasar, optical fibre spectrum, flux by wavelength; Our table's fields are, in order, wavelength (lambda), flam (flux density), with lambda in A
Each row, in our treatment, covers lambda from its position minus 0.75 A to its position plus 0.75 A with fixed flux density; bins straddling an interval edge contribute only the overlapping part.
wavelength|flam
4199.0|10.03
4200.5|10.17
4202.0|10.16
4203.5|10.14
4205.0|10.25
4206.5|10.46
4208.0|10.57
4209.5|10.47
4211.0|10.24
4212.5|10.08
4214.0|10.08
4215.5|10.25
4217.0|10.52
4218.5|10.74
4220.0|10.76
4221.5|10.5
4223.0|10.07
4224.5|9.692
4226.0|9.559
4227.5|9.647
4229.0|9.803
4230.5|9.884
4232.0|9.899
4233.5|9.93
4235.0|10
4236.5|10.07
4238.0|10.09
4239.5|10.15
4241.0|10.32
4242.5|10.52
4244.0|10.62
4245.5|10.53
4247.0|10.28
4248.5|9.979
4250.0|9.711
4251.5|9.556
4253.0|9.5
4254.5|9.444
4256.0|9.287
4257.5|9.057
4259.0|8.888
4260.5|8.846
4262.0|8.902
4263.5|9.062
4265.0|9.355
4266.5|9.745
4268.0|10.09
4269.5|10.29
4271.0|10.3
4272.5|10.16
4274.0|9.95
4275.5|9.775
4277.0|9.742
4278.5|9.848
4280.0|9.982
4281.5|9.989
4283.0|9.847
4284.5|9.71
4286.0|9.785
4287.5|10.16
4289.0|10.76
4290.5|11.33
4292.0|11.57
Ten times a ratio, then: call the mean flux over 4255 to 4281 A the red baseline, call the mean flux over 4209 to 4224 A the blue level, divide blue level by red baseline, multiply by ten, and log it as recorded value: 10.8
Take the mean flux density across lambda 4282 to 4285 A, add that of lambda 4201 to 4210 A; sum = 20.1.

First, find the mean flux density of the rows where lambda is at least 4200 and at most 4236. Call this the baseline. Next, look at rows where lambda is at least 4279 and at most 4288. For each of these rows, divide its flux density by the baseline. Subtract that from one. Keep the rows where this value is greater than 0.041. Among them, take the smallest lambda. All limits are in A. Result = 4284.5 A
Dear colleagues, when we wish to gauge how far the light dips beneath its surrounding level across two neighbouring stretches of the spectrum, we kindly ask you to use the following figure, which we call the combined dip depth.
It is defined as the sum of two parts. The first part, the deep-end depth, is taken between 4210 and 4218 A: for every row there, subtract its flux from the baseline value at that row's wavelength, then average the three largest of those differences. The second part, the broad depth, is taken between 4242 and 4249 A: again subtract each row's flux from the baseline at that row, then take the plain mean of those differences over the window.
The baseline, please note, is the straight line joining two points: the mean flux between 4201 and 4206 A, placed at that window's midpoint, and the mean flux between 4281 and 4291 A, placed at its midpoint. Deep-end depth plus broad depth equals -0.1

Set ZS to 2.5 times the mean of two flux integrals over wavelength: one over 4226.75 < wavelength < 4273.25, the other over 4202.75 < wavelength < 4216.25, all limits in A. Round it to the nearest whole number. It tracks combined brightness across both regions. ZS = 743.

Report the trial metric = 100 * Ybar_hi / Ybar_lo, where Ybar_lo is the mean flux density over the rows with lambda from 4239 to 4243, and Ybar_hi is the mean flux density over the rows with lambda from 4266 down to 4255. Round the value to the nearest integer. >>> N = 88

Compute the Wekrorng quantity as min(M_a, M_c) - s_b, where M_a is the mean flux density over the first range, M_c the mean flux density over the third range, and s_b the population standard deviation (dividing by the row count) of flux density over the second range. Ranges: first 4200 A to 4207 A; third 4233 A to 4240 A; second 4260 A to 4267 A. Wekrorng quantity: 9.7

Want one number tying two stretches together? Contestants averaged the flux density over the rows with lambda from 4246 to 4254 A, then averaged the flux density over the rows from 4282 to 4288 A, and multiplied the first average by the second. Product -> 97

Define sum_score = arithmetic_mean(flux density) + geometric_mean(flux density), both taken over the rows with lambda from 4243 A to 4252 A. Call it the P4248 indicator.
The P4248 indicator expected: 20.2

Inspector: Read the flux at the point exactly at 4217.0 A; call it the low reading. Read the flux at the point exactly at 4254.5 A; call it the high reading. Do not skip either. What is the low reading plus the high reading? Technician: 20.0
